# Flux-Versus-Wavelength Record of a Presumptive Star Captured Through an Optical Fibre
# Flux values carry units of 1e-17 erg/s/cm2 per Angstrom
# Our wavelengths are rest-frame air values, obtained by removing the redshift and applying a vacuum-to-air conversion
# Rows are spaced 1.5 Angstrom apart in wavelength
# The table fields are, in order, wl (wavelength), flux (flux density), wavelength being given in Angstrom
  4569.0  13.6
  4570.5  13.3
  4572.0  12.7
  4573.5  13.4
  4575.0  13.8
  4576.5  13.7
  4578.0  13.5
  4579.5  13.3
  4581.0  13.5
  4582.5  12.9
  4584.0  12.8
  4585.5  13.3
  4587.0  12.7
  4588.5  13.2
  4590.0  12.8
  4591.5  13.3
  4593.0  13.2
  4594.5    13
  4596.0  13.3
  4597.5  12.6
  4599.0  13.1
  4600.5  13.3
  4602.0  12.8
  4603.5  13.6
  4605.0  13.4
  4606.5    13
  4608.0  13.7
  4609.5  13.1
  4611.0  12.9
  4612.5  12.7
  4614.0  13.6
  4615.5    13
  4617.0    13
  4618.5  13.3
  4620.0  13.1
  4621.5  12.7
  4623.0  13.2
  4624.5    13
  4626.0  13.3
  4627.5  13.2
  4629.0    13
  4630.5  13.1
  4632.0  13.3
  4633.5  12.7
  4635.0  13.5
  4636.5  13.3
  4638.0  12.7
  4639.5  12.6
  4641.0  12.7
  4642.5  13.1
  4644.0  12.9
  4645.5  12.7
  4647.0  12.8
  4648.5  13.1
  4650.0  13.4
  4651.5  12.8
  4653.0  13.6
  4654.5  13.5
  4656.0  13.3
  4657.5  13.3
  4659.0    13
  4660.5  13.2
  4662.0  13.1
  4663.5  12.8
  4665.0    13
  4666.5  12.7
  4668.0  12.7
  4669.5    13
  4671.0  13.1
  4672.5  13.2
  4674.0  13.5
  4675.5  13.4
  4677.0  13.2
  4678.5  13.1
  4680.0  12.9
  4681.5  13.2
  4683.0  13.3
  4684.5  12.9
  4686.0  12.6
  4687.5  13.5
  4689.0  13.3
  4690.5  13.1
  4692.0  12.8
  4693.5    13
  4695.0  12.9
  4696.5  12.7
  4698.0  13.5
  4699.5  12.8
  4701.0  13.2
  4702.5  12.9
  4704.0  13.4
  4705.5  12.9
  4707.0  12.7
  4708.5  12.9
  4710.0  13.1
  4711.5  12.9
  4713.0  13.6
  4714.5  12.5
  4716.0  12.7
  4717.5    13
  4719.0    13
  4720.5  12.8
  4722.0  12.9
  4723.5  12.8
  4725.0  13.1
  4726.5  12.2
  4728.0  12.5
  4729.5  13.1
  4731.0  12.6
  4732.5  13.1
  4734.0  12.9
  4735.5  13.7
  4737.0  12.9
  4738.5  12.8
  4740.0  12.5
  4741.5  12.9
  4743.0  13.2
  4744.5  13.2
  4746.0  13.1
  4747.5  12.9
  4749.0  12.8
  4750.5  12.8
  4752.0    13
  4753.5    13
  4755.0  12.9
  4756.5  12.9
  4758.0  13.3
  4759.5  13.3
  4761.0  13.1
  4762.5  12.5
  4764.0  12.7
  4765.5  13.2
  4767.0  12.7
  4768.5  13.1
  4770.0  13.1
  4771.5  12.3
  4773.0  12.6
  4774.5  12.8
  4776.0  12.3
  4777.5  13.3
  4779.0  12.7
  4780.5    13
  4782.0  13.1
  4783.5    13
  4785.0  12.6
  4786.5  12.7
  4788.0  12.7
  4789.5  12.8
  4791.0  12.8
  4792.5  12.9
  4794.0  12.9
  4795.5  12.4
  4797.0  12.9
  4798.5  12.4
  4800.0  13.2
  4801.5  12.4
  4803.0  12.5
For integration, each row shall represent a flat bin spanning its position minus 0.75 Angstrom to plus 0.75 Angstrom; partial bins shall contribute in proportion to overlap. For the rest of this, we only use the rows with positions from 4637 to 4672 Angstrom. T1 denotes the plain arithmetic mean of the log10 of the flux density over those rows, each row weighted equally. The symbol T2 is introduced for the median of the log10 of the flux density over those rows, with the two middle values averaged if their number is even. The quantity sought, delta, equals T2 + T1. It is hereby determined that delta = 2.23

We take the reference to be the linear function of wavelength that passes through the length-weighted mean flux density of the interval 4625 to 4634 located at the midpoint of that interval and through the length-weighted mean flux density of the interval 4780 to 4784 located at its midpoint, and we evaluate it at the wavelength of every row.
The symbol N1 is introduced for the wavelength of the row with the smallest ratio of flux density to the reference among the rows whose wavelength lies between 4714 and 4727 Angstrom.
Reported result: 4726.5 Angstrom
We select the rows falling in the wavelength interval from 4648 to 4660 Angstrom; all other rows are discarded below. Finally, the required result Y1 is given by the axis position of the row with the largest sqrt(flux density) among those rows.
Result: 4653.0 Angstrom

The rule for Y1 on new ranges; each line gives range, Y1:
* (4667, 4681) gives 4674.0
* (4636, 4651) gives 4650.0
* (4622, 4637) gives 4635.0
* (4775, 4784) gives 4777.5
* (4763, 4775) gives 4765.5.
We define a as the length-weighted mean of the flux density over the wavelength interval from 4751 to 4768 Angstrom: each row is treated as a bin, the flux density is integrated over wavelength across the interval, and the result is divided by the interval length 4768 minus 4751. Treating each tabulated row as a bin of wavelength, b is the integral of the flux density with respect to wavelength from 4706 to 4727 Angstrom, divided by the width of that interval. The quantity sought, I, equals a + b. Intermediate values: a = 13.0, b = 12.9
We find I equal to 25.84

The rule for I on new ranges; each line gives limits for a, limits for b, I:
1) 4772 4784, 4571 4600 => 26.00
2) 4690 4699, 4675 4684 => 26.16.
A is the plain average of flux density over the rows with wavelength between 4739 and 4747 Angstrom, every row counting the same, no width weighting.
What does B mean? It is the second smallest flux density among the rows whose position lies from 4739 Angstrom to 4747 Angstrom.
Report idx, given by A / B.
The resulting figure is 1.01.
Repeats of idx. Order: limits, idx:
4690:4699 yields 1.02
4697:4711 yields 1.02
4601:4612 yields 1.02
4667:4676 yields 1.01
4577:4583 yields 1.00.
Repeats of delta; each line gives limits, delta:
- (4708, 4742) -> 2.22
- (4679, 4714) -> 2.23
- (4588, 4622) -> 2.24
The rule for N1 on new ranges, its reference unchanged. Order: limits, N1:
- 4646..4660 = 4647.0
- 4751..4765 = 4762.5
